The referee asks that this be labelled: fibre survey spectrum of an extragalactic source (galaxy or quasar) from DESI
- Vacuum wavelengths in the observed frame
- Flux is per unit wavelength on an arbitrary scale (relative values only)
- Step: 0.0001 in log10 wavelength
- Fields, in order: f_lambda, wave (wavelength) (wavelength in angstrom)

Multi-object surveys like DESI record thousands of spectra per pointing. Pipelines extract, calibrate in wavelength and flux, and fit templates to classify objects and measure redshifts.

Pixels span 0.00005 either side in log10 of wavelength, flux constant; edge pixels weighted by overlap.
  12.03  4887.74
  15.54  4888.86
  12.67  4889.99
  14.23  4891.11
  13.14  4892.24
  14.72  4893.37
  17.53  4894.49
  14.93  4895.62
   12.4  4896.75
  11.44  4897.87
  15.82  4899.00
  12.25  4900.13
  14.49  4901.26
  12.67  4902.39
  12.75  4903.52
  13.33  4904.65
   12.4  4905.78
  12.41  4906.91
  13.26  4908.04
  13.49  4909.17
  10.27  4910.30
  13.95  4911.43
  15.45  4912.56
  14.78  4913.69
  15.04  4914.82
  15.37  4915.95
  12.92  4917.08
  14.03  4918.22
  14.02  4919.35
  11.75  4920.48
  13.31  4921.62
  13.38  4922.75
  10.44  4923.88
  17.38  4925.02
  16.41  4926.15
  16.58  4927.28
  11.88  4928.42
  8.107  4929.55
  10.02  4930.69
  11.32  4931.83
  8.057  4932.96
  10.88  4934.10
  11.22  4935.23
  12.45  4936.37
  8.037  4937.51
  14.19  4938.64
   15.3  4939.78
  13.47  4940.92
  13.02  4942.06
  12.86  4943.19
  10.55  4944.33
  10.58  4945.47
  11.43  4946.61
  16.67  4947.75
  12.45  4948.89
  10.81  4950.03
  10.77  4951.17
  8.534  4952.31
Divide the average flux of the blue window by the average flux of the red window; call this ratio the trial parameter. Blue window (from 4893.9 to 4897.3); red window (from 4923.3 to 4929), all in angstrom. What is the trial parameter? 1.03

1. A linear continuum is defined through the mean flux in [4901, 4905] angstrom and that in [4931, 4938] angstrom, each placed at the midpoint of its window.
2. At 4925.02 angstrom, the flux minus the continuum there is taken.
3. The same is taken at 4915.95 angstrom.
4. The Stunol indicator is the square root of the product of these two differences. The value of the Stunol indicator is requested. 4.5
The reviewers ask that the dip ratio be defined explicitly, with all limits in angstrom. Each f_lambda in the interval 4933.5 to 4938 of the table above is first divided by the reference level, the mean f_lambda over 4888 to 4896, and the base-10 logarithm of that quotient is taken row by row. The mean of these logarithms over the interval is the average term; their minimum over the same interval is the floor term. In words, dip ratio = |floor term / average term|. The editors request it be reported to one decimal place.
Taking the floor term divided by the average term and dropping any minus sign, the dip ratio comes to 1.8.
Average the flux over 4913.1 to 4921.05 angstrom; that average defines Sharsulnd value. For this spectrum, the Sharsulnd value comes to 14.0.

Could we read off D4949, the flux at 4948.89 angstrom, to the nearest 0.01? 12.45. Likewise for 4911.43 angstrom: 13.95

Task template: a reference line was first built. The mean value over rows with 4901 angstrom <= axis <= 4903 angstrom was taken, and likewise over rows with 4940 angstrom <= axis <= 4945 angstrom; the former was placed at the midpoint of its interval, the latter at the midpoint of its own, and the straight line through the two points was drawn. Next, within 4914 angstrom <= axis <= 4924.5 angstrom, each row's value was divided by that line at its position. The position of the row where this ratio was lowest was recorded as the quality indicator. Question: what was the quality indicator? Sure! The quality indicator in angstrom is 4923.88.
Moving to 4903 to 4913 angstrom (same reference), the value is 4910.30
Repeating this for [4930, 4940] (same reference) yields 4932.96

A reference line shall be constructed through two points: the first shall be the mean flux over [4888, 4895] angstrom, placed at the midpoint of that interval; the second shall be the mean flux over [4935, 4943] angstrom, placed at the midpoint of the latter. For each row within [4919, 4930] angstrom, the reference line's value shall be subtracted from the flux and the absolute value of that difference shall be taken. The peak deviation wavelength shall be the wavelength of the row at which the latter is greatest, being 4929.55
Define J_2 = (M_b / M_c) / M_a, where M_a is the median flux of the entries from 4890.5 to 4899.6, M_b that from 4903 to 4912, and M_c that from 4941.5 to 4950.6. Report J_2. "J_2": 0.075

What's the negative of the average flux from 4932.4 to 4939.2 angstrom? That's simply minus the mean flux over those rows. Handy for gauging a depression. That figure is -10.8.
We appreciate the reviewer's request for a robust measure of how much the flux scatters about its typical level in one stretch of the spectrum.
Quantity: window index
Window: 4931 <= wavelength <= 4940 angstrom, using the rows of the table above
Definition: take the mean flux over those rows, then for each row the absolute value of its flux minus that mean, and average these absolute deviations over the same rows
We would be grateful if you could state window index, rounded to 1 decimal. 1.9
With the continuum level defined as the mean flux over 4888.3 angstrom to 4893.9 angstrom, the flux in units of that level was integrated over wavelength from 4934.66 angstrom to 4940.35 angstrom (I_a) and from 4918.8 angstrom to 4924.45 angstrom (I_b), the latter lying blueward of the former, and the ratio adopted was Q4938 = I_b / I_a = 1.02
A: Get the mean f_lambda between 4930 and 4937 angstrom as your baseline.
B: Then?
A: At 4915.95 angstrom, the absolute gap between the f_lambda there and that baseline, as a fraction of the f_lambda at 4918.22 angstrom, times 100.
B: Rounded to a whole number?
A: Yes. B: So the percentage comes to 34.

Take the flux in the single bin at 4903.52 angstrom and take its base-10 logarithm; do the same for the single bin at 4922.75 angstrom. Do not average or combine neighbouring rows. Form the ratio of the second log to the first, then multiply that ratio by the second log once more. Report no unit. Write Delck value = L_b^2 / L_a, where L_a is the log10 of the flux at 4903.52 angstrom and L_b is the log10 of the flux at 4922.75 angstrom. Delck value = 1.15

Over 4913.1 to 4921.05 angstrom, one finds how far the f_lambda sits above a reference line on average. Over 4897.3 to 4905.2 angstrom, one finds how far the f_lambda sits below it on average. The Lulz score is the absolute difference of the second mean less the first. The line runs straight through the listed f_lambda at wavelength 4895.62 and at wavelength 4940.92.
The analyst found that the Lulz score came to 1.7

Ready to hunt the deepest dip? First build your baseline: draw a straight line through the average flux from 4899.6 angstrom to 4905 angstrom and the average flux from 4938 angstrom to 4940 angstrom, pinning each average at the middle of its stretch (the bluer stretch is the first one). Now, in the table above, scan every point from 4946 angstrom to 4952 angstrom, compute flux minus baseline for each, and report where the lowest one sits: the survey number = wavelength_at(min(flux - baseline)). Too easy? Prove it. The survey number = 4951.17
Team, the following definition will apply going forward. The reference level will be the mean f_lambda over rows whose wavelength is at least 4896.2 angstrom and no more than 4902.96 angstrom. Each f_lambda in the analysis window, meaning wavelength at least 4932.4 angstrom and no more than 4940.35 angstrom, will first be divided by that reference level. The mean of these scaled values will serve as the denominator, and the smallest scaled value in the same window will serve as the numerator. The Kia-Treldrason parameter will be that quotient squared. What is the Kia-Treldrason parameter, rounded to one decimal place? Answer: 0.5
